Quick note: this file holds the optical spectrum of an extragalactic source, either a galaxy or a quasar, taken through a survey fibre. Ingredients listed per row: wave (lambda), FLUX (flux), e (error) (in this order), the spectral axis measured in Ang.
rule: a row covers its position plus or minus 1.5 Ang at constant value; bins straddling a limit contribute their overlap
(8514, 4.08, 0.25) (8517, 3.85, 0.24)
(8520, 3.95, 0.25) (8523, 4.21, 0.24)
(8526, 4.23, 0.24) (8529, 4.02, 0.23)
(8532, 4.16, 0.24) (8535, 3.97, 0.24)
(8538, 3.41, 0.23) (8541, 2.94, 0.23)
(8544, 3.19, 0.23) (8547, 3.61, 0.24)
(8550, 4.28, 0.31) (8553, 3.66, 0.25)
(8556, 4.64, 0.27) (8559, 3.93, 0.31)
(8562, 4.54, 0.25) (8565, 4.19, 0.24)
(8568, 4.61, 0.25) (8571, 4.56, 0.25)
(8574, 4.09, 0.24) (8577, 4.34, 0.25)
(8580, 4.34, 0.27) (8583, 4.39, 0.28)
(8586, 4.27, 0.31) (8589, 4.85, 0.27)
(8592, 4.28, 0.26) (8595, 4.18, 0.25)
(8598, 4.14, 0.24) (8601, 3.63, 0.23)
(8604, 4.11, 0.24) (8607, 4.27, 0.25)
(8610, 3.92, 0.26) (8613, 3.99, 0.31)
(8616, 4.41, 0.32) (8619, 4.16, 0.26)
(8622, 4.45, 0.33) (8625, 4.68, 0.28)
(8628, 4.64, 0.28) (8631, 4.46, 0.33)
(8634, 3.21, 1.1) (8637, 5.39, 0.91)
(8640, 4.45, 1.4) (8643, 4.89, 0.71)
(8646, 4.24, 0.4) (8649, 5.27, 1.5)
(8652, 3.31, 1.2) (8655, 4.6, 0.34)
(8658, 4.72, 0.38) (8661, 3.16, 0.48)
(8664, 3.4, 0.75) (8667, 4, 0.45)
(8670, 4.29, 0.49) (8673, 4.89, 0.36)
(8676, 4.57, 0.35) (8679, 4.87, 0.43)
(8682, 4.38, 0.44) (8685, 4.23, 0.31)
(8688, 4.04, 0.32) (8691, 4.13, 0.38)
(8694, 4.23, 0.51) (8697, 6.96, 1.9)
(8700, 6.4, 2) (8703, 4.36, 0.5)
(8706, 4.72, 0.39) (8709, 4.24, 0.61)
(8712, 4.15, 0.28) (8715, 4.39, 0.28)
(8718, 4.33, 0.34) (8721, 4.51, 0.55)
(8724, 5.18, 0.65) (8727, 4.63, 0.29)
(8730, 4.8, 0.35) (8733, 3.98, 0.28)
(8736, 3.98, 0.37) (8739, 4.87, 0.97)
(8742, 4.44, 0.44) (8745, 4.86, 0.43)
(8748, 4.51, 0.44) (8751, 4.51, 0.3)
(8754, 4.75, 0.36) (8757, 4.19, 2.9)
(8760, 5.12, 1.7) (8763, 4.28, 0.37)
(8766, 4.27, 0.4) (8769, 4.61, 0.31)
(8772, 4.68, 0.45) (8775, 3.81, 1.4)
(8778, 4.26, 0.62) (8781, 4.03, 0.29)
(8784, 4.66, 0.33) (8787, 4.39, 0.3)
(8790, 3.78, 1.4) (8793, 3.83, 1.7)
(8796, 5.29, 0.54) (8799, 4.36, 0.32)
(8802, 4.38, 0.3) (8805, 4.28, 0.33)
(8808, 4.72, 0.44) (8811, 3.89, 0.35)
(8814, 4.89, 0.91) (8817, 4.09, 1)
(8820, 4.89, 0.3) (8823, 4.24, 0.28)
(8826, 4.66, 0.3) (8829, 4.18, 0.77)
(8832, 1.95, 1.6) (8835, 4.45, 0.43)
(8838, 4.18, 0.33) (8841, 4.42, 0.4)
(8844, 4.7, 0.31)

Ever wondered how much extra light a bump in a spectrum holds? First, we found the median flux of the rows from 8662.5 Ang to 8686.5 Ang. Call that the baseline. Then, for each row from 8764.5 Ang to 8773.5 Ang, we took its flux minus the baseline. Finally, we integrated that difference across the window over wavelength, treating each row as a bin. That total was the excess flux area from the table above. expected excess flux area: 1.7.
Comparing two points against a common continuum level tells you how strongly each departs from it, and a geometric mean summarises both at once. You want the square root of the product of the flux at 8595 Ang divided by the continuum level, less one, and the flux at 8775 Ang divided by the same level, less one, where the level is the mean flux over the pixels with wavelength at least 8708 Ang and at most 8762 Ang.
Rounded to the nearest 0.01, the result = 0.11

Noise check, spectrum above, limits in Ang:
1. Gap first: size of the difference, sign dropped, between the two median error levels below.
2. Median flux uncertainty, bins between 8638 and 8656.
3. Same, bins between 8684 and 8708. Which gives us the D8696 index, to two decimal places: 0.51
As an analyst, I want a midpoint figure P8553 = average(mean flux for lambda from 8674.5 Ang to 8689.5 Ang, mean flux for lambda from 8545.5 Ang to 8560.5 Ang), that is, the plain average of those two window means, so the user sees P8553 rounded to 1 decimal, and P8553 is 4.2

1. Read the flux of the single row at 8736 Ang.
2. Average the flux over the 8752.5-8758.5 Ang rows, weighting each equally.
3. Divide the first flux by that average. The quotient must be 0.89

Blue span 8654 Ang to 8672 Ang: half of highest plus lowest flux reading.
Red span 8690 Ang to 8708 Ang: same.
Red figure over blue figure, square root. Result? 1.19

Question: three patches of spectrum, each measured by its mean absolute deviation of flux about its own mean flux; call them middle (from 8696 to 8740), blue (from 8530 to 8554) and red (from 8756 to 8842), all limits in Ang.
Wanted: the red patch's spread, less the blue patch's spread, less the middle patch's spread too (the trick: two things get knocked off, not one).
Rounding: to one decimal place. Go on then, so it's -0.6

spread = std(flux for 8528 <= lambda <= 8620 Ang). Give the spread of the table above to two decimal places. 0.42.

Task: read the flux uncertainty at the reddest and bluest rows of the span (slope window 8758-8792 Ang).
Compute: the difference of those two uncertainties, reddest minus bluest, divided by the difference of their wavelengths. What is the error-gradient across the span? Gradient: -0.0100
